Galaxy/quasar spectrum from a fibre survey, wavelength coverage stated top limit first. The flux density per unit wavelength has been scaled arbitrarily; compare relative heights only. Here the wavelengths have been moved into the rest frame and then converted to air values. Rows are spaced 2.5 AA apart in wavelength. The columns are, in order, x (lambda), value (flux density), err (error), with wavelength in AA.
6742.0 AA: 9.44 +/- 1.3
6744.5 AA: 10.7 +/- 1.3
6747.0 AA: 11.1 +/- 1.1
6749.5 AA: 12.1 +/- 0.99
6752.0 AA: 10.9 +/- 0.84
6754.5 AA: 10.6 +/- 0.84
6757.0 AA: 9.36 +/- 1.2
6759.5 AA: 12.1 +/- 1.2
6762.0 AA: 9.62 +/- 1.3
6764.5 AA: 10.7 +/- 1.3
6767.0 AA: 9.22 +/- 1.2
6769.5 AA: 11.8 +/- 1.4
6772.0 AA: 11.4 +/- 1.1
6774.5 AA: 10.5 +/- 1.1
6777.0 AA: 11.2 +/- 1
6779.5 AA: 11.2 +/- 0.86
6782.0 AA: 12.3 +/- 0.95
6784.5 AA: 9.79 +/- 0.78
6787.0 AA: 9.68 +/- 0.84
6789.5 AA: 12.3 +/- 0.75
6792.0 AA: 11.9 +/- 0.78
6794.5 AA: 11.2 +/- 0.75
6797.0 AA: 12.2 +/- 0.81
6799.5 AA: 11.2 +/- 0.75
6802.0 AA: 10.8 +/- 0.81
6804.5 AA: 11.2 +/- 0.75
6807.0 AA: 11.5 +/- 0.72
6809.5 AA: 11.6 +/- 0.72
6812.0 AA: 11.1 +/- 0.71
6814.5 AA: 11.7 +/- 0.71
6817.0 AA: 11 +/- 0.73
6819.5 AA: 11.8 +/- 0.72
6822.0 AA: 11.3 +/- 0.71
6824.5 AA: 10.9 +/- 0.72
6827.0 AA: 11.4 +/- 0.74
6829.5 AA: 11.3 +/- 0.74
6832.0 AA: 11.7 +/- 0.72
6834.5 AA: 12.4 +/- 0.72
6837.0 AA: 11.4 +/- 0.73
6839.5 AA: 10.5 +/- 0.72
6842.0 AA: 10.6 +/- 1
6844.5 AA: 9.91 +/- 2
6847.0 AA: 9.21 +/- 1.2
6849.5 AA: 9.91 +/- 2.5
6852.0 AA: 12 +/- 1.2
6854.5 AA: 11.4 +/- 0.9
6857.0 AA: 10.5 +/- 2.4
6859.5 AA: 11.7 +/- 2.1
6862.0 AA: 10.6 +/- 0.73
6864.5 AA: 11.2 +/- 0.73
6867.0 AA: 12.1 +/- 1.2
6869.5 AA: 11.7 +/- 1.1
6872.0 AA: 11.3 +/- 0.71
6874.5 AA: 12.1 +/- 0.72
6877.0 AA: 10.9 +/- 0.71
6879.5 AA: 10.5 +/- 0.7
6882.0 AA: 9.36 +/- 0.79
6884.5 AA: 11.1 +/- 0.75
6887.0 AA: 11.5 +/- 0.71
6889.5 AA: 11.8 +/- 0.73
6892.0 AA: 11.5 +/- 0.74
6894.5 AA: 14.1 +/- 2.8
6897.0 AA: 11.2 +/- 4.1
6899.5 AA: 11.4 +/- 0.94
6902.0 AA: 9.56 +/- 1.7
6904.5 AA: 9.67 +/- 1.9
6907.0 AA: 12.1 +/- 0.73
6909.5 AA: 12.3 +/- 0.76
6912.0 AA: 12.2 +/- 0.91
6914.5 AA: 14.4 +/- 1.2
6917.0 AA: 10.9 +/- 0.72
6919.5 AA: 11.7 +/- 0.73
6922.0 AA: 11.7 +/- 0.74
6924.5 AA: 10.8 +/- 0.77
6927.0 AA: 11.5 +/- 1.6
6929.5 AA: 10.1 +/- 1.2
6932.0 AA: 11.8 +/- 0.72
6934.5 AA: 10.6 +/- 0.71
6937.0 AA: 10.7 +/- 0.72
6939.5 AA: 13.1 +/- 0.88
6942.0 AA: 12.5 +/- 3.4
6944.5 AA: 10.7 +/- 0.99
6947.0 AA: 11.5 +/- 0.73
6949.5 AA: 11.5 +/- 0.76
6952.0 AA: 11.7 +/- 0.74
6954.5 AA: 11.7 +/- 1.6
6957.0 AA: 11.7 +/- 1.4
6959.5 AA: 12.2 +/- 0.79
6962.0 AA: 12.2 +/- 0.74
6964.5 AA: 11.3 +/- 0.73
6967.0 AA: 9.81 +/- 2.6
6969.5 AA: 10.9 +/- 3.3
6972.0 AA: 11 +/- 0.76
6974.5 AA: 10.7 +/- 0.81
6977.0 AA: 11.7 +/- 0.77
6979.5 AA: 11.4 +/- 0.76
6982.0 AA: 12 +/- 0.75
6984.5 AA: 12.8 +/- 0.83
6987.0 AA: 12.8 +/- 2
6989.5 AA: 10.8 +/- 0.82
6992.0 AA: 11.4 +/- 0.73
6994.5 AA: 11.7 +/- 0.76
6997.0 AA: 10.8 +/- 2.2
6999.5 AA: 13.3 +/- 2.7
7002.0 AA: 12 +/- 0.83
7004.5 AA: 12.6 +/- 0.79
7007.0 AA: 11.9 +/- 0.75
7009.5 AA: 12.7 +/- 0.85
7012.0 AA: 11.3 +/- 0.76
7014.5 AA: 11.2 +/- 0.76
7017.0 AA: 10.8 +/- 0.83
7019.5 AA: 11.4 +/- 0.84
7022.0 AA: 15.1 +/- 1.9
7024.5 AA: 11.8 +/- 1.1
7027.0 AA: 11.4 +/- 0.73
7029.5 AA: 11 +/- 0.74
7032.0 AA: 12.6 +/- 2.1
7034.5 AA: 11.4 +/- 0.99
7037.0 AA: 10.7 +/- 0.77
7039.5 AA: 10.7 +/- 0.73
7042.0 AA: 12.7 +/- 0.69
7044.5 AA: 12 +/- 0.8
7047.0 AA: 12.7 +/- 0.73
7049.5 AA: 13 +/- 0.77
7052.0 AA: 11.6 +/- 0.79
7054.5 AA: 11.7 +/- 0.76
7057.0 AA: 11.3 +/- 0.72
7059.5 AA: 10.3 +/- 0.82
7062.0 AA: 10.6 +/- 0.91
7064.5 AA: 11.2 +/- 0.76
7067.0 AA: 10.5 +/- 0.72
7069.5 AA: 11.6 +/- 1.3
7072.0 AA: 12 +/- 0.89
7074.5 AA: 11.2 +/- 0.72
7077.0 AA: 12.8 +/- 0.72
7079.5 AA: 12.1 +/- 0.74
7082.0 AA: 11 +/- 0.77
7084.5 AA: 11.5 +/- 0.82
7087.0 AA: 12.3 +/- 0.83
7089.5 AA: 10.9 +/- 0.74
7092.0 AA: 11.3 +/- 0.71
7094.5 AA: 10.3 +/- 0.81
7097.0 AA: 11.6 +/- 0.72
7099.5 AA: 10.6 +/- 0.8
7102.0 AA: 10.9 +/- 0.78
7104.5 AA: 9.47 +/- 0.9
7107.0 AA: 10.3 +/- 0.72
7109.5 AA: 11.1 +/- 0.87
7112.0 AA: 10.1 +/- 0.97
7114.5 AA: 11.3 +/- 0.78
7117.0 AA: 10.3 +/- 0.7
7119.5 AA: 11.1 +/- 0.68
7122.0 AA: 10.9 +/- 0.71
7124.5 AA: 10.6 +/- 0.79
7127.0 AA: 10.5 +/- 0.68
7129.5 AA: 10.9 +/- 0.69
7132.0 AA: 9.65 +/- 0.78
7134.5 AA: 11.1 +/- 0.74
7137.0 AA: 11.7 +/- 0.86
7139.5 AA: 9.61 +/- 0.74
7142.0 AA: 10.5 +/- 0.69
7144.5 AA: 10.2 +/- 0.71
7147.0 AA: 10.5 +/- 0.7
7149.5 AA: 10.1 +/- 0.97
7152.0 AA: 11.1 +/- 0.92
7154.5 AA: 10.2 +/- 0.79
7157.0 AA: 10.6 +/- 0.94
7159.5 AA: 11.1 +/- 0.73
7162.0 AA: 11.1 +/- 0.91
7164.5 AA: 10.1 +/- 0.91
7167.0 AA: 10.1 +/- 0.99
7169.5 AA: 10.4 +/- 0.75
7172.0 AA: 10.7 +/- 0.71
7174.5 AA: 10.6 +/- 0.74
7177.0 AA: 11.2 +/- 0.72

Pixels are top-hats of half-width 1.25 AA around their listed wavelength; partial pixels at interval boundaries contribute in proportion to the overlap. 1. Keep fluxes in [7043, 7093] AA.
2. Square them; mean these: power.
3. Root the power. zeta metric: 11.6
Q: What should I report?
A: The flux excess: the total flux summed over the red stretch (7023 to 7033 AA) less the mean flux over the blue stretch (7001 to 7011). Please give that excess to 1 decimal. 34.5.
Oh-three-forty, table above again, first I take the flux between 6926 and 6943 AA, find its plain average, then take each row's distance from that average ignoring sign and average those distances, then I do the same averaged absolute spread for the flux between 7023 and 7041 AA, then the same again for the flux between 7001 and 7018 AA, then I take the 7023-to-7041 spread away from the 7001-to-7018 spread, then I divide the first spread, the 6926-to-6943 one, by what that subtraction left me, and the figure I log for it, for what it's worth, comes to 9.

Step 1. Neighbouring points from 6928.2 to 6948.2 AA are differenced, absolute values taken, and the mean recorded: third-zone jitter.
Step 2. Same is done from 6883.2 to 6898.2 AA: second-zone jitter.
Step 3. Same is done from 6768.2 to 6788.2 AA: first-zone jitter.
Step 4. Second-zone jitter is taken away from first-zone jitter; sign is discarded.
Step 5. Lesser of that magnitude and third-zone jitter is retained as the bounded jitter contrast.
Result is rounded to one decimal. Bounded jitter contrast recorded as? 0.5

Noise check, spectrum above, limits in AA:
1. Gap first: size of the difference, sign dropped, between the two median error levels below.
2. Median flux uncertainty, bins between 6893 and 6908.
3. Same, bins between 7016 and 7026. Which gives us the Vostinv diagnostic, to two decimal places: 0.83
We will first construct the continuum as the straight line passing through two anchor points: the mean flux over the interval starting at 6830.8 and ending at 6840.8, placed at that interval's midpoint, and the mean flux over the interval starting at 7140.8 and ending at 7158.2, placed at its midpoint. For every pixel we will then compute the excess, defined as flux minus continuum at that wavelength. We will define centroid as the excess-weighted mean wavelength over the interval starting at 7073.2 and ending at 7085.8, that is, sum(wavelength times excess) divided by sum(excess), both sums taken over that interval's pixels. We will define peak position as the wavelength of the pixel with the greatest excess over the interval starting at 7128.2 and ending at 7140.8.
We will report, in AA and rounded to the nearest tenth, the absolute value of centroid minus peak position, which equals 58.0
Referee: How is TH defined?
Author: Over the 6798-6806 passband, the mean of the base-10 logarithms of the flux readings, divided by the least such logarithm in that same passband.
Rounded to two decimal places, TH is 1.01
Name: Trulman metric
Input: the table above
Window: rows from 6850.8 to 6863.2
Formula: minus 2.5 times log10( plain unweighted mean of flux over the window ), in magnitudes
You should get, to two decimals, -2.63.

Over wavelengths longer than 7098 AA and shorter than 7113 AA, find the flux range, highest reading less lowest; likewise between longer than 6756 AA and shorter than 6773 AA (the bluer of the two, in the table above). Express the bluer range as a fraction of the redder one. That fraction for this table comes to 1.8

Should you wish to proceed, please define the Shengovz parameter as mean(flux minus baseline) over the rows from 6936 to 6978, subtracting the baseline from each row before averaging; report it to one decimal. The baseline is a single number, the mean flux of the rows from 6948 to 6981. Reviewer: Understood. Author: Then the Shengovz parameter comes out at 0.1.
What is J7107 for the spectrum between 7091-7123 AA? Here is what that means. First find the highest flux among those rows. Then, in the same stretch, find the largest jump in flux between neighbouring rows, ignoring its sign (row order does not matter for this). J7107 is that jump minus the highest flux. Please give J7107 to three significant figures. -10.2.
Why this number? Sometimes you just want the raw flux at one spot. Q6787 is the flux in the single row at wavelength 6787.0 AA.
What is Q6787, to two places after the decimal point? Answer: 9.68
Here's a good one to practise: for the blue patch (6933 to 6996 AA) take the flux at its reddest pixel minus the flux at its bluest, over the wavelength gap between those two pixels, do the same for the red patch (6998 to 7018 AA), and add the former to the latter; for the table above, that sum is -0.12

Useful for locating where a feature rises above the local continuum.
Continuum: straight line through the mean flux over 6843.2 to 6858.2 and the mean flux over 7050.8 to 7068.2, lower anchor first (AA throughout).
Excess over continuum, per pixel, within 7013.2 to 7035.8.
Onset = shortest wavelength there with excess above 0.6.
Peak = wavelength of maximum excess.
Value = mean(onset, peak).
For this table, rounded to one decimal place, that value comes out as 7022.0 AA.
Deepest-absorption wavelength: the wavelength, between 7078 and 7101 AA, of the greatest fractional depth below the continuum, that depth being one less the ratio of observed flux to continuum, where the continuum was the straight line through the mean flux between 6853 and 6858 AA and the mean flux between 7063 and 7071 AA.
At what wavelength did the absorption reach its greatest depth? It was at 7094.5 AA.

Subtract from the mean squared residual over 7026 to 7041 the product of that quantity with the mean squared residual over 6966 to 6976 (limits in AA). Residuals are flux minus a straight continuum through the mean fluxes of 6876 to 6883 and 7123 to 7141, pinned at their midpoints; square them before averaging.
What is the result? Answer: 0.8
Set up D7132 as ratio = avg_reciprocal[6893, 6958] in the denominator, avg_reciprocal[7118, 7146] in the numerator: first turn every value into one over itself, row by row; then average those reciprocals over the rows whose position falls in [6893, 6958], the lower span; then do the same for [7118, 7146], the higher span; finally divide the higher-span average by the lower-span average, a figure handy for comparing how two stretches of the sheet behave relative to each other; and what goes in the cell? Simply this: 1.085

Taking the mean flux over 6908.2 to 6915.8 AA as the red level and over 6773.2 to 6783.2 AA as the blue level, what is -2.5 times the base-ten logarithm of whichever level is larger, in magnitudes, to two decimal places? -2.78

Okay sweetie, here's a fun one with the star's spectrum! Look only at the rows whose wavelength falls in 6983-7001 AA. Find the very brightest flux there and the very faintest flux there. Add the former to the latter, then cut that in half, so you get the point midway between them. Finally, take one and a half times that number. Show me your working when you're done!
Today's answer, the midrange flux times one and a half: 18.1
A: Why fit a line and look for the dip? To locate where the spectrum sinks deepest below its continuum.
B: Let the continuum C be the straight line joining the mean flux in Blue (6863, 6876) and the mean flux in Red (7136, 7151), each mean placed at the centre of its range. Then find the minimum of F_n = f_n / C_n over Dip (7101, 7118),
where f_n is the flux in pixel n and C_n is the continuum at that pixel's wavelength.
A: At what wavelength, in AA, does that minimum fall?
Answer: 7104.5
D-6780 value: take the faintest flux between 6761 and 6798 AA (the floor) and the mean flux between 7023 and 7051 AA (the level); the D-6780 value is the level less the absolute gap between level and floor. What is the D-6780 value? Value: 9.2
